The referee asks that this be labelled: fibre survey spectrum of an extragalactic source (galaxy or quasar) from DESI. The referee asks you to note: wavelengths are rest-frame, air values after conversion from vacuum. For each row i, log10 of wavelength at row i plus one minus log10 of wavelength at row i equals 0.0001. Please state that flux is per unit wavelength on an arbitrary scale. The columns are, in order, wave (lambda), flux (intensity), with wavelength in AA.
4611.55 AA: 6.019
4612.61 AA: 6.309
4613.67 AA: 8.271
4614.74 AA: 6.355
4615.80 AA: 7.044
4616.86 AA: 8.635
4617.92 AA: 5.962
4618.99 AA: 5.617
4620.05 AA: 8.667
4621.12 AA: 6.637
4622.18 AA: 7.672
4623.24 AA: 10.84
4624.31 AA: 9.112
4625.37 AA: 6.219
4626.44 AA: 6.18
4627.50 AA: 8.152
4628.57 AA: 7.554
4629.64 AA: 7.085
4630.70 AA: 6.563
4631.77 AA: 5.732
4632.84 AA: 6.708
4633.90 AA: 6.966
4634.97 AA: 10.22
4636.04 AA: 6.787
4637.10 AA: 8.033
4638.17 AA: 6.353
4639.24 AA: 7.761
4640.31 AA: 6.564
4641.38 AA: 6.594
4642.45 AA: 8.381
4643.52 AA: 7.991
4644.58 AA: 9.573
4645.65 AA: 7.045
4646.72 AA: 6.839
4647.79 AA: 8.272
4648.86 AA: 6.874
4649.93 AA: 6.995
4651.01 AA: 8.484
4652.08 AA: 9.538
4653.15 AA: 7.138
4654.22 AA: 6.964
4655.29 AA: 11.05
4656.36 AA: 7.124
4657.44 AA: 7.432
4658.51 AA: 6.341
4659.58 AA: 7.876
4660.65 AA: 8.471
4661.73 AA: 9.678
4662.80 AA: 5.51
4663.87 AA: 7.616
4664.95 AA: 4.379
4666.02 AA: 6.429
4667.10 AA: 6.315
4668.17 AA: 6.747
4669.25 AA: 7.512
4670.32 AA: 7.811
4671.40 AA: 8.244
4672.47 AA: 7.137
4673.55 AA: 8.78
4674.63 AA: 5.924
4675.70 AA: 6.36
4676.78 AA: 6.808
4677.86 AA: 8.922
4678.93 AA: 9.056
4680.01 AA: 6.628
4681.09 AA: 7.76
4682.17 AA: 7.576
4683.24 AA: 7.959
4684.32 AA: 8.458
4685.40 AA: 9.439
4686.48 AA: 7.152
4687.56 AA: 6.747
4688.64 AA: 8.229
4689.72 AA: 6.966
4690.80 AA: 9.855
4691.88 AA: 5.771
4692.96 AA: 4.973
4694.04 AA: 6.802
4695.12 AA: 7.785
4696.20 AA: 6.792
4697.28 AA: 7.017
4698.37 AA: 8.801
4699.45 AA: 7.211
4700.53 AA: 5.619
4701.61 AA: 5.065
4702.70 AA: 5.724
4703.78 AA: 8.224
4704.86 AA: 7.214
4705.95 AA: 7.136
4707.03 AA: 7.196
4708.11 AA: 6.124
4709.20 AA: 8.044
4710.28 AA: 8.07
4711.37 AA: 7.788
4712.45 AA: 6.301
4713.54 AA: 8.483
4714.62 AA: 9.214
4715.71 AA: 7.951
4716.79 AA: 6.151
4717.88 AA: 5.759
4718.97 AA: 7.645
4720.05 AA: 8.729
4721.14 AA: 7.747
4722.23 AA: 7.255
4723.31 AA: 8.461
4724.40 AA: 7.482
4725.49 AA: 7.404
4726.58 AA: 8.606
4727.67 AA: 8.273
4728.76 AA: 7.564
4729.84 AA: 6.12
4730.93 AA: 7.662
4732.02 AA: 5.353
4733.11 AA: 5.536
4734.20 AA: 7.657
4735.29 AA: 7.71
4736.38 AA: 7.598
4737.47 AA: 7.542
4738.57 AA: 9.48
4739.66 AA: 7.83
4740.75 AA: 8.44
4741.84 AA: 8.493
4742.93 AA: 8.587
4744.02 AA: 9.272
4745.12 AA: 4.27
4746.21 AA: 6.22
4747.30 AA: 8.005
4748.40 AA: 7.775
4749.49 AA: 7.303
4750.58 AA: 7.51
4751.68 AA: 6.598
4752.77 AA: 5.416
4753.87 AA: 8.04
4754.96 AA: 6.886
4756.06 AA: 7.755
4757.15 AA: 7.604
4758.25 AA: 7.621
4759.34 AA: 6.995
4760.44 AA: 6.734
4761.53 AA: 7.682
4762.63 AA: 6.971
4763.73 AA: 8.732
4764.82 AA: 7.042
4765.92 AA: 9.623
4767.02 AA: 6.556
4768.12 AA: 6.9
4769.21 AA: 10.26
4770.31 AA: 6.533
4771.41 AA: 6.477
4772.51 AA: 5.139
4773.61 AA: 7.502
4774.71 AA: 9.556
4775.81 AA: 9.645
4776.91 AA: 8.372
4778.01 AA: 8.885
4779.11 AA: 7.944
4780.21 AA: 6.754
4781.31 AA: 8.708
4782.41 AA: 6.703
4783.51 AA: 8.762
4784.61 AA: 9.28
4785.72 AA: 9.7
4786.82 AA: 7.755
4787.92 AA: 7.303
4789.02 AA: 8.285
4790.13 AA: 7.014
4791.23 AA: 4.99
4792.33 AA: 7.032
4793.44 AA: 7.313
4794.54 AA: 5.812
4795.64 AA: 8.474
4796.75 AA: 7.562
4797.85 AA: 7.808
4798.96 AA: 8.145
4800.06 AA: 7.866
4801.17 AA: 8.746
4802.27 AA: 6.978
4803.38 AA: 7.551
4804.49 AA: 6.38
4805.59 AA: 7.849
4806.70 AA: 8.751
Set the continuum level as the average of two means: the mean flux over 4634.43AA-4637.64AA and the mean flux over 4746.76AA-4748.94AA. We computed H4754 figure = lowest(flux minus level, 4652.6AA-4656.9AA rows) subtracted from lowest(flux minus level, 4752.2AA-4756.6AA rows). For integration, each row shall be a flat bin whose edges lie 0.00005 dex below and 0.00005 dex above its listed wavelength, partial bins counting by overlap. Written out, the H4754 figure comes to -1.5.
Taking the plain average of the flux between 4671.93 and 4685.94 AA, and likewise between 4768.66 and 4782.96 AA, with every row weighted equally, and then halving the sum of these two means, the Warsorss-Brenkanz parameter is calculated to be 7.82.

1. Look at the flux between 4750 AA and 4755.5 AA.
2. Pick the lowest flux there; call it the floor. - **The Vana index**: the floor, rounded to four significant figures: 5.416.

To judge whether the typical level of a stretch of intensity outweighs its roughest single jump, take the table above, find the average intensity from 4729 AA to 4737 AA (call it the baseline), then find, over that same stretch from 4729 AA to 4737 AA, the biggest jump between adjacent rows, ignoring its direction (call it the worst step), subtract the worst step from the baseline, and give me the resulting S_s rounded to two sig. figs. 4.5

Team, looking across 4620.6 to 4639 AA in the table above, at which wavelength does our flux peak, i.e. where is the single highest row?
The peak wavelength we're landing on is 4623.24 AA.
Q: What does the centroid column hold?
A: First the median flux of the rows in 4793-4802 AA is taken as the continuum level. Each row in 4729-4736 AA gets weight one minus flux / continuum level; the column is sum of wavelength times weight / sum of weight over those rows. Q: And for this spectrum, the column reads 4731.9 AA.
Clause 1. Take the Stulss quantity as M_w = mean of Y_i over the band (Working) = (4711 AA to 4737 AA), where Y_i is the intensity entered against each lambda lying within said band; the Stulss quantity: 7.44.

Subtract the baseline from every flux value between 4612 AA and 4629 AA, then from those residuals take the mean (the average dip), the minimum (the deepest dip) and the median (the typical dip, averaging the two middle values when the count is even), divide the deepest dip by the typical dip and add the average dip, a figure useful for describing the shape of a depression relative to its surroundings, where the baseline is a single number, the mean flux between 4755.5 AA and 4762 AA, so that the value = 18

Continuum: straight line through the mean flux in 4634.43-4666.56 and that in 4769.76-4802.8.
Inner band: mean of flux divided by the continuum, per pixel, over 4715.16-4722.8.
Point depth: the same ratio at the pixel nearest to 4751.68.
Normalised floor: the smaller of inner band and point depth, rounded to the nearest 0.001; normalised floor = 0.859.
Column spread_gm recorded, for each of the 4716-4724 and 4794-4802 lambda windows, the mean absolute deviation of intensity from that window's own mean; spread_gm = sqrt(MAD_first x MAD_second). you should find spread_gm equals 0.73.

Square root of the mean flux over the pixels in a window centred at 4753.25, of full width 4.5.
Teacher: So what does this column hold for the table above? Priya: 2.60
